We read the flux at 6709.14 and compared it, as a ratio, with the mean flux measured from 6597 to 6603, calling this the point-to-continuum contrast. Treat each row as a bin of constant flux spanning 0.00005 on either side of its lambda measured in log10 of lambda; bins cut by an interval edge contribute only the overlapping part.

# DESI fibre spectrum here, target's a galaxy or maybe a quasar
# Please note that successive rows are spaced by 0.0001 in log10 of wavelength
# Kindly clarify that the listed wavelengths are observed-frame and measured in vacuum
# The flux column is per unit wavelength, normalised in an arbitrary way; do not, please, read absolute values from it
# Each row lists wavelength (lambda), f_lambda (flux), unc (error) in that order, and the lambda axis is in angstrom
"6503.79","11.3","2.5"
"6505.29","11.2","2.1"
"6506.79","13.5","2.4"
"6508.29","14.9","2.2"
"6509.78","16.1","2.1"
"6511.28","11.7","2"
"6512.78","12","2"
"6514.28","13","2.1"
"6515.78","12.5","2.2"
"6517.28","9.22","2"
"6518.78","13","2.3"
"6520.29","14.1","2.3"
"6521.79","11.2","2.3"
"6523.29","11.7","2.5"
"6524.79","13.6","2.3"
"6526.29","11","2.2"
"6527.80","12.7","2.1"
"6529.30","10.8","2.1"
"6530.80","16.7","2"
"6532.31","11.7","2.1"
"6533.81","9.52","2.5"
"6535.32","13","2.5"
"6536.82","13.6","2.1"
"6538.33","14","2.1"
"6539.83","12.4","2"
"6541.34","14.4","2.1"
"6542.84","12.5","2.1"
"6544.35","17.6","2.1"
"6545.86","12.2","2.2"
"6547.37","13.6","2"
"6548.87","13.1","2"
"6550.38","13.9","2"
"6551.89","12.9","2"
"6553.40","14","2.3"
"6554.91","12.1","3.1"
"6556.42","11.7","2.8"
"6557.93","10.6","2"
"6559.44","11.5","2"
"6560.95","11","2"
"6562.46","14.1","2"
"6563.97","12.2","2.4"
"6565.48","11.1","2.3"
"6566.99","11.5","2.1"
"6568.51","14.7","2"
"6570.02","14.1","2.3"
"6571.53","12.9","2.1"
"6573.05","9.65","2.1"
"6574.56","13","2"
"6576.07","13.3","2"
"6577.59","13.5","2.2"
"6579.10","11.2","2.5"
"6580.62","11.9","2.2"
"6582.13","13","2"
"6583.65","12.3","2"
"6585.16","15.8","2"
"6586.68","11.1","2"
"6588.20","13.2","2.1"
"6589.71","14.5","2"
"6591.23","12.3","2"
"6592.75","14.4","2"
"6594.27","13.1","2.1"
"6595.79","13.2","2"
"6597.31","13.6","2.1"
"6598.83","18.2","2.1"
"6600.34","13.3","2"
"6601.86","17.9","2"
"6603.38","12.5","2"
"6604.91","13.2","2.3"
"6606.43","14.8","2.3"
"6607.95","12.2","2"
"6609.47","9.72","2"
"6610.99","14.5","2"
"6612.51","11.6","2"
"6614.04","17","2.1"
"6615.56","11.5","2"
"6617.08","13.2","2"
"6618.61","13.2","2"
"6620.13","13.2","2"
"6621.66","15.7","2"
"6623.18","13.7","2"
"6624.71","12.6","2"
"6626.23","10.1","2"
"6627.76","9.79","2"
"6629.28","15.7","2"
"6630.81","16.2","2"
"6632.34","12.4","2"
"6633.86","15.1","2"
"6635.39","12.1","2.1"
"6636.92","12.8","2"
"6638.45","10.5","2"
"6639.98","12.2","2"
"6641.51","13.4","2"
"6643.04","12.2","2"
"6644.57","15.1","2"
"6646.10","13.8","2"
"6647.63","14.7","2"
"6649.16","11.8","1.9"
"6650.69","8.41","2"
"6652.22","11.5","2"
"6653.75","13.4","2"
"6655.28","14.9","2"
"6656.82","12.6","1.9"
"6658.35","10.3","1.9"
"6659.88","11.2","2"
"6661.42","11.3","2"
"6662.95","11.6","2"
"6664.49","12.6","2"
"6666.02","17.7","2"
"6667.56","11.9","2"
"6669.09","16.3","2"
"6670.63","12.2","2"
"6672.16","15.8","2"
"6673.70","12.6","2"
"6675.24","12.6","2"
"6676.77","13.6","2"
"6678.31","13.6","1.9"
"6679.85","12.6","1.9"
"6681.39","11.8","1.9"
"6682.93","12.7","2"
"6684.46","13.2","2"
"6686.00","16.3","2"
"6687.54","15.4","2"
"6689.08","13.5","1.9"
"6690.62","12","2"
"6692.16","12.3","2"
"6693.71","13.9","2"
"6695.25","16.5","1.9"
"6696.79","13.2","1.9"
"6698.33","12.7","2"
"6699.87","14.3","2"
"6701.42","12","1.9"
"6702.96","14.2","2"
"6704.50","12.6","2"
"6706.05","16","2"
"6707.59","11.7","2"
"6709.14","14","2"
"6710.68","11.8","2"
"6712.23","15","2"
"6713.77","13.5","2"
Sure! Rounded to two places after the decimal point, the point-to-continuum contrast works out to 0.89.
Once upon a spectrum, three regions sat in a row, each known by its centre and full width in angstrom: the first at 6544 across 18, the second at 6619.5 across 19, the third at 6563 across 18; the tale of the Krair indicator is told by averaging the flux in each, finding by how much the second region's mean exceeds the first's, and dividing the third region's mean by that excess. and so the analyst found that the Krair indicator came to -21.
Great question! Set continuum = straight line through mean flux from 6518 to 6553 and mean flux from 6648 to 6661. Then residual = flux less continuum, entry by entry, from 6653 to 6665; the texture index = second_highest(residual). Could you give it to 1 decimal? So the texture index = 1.6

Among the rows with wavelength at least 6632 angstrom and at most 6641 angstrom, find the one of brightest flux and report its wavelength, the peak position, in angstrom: 6633.86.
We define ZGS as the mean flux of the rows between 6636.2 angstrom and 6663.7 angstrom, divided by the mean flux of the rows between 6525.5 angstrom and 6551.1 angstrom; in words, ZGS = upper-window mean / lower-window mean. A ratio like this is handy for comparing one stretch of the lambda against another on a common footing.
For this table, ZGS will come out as 0.94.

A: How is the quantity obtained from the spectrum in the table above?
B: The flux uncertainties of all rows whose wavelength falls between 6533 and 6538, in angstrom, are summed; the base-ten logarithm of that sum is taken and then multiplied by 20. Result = 17.0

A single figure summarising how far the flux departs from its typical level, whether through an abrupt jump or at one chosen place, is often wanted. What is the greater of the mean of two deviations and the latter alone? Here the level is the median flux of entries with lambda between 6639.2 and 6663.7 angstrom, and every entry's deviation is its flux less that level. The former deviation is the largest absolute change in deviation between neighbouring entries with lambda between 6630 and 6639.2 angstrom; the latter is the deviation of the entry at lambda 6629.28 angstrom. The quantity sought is 3.65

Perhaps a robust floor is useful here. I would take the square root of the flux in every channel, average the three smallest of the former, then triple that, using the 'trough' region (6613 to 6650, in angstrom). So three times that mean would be 9.55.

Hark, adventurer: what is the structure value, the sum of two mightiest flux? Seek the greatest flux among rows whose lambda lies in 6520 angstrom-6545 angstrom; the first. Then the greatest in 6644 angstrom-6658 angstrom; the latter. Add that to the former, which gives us 32.7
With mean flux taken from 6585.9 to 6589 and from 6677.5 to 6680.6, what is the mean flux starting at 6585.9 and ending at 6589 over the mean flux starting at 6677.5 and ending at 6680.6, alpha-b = 0.93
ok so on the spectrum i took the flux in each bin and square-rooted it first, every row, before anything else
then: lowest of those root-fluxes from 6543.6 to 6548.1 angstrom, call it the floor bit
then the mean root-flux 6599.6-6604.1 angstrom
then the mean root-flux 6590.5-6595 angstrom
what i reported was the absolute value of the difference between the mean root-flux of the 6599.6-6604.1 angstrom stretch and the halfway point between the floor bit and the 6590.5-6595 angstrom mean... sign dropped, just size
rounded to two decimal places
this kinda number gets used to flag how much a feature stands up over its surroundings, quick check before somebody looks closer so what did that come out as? 0.24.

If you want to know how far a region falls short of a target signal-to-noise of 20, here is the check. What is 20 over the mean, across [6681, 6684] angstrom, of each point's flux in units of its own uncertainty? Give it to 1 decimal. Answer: 3.2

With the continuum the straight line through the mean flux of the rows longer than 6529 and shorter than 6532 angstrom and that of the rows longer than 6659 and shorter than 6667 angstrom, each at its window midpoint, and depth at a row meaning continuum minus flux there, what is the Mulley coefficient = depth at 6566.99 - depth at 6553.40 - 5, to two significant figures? -2.6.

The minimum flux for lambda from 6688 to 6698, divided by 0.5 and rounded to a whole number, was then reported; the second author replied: 24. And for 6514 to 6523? 18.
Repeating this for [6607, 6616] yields 19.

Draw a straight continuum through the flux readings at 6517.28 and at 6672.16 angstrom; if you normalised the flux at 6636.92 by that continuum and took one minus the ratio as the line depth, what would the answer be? 0.1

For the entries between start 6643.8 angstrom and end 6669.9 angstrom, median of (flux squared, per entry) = 159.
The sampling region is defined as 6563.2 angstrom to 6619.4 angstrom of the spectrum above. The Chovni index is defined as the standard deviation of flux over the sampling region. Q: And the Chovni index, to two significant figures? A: 1.9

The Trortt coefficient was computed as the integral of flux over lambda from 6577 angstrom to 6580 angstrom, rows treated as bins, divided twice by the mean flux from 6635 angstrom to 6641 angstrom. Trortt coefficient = 0.3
